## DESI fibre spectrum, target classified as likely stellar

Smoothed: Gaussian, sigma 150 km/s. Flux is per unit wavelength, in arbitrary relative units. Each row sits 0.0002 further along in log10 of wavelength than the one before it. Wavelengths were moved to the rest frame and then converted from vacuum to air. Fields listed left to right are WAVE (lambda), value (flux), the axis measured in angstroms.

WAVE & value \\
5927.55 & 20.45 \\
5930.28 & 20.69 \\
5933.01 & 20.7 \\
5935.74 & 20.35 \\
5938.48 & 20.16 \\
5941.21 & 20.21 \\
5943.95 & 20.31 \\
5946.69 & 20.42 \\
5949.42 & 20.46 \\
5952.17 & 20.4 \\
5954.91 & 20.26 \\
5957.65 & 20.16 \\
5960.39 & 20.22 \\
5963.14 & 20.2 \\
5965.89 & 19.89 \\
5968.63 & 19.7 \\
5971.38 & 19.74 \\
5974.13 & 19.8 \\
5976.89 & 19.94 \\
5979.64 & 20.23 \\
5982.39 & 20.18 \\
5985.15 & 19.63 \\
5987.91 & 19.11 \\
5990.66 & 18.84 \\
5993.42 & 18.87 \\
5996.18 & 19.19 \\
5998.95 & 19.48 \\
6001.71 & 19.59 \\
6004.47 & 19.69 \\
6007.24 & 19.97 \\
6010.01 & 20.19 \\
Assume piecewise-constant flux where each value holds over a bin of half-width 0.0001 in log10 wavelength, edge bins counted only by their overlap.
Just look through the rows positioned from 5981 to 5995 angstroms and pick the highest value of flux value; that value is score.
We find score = 20.18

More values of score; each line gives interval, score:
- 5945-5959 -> 20.46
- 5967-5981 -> 20.23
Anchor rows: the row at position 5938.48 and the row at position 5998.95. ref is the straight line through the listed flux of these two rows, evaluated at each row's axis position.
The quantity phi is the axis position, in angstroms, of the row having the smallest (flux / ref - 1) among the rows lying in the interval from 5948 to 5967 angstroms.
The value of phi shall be 5965.89 angstroms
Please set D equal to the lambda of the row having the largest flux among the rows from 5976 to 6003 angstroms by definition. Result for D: 5979.64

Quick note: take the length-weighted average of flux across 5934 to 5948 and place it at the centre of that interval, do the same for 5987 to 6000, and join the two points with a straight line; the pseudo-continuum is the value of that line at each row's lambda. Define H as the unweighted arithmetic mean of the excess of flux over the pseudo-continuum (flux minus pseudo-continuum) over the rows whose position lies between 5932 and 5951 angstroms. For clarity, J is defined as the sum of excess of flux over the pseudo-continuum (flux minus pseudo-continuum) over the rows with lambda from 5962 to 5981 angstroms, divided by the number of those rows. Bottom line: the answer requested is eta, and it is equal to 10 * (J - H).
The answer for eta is 2.5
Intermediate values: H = 0.08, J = 0.33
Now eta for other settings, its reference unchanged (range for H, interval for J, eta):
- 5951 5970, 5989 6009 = 1.4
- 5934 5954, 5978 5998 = 1.2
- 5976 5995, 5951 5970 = 0.1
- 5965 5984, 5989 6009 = 0.2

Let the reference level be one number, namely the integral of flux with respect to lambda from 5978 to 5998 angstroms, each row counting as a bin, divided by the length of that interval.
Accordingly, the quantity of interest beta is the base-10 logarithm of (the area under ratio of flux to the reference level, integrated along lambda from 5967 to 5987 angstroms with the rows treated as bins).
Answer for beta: 1.31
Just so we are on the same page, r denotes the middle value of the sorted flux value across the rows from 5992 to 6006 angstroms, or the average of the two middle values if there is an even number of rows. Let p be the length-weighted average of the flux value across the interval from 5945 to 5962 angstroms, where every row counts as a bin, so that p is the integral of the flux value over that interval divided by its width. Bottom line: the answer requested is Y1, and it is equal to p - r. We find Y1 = 0.8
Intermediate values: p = 20.3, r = 19.5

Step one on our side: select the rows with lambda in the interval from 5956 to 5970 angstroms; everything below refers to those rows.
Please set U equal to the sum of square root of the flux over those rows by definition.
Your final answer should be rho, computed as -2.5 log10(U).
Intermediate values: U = 22.4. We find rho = -3.4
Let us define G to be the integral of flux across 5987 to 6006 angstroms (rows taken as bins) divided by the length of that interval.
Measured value 19.3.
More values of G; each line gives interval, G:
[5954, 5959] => 20.2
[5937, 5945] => 20.2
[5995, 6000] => 19.3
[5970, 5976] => 19.8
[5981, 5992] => 19.5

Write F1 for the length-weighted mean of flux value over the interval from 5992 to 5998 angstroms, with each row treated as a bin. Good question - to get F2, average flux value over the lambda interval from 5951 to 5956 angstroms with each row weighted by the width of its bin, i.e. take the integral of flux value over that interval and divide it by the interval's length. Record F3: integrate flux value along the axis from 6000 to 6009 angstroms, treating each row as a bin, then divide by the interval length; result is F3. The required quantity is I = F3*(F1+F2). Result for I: 778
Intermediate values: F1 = 19.0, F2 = 20.3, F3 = 19.8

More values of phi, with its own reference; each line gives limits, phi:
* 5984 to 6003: 5990.66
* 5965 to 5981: 5968.63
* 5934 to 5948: 5938.48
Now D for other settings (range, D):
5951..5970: 5952.17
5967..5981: 5979.64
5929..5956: 5933.01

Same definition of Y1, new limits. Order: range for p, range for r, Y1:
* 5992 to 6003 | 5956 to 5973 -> -0.8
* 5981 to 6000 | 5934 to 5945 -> -0.9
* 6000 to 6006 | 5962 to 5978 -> -0.2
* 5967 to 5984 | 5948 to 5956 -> -0.5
